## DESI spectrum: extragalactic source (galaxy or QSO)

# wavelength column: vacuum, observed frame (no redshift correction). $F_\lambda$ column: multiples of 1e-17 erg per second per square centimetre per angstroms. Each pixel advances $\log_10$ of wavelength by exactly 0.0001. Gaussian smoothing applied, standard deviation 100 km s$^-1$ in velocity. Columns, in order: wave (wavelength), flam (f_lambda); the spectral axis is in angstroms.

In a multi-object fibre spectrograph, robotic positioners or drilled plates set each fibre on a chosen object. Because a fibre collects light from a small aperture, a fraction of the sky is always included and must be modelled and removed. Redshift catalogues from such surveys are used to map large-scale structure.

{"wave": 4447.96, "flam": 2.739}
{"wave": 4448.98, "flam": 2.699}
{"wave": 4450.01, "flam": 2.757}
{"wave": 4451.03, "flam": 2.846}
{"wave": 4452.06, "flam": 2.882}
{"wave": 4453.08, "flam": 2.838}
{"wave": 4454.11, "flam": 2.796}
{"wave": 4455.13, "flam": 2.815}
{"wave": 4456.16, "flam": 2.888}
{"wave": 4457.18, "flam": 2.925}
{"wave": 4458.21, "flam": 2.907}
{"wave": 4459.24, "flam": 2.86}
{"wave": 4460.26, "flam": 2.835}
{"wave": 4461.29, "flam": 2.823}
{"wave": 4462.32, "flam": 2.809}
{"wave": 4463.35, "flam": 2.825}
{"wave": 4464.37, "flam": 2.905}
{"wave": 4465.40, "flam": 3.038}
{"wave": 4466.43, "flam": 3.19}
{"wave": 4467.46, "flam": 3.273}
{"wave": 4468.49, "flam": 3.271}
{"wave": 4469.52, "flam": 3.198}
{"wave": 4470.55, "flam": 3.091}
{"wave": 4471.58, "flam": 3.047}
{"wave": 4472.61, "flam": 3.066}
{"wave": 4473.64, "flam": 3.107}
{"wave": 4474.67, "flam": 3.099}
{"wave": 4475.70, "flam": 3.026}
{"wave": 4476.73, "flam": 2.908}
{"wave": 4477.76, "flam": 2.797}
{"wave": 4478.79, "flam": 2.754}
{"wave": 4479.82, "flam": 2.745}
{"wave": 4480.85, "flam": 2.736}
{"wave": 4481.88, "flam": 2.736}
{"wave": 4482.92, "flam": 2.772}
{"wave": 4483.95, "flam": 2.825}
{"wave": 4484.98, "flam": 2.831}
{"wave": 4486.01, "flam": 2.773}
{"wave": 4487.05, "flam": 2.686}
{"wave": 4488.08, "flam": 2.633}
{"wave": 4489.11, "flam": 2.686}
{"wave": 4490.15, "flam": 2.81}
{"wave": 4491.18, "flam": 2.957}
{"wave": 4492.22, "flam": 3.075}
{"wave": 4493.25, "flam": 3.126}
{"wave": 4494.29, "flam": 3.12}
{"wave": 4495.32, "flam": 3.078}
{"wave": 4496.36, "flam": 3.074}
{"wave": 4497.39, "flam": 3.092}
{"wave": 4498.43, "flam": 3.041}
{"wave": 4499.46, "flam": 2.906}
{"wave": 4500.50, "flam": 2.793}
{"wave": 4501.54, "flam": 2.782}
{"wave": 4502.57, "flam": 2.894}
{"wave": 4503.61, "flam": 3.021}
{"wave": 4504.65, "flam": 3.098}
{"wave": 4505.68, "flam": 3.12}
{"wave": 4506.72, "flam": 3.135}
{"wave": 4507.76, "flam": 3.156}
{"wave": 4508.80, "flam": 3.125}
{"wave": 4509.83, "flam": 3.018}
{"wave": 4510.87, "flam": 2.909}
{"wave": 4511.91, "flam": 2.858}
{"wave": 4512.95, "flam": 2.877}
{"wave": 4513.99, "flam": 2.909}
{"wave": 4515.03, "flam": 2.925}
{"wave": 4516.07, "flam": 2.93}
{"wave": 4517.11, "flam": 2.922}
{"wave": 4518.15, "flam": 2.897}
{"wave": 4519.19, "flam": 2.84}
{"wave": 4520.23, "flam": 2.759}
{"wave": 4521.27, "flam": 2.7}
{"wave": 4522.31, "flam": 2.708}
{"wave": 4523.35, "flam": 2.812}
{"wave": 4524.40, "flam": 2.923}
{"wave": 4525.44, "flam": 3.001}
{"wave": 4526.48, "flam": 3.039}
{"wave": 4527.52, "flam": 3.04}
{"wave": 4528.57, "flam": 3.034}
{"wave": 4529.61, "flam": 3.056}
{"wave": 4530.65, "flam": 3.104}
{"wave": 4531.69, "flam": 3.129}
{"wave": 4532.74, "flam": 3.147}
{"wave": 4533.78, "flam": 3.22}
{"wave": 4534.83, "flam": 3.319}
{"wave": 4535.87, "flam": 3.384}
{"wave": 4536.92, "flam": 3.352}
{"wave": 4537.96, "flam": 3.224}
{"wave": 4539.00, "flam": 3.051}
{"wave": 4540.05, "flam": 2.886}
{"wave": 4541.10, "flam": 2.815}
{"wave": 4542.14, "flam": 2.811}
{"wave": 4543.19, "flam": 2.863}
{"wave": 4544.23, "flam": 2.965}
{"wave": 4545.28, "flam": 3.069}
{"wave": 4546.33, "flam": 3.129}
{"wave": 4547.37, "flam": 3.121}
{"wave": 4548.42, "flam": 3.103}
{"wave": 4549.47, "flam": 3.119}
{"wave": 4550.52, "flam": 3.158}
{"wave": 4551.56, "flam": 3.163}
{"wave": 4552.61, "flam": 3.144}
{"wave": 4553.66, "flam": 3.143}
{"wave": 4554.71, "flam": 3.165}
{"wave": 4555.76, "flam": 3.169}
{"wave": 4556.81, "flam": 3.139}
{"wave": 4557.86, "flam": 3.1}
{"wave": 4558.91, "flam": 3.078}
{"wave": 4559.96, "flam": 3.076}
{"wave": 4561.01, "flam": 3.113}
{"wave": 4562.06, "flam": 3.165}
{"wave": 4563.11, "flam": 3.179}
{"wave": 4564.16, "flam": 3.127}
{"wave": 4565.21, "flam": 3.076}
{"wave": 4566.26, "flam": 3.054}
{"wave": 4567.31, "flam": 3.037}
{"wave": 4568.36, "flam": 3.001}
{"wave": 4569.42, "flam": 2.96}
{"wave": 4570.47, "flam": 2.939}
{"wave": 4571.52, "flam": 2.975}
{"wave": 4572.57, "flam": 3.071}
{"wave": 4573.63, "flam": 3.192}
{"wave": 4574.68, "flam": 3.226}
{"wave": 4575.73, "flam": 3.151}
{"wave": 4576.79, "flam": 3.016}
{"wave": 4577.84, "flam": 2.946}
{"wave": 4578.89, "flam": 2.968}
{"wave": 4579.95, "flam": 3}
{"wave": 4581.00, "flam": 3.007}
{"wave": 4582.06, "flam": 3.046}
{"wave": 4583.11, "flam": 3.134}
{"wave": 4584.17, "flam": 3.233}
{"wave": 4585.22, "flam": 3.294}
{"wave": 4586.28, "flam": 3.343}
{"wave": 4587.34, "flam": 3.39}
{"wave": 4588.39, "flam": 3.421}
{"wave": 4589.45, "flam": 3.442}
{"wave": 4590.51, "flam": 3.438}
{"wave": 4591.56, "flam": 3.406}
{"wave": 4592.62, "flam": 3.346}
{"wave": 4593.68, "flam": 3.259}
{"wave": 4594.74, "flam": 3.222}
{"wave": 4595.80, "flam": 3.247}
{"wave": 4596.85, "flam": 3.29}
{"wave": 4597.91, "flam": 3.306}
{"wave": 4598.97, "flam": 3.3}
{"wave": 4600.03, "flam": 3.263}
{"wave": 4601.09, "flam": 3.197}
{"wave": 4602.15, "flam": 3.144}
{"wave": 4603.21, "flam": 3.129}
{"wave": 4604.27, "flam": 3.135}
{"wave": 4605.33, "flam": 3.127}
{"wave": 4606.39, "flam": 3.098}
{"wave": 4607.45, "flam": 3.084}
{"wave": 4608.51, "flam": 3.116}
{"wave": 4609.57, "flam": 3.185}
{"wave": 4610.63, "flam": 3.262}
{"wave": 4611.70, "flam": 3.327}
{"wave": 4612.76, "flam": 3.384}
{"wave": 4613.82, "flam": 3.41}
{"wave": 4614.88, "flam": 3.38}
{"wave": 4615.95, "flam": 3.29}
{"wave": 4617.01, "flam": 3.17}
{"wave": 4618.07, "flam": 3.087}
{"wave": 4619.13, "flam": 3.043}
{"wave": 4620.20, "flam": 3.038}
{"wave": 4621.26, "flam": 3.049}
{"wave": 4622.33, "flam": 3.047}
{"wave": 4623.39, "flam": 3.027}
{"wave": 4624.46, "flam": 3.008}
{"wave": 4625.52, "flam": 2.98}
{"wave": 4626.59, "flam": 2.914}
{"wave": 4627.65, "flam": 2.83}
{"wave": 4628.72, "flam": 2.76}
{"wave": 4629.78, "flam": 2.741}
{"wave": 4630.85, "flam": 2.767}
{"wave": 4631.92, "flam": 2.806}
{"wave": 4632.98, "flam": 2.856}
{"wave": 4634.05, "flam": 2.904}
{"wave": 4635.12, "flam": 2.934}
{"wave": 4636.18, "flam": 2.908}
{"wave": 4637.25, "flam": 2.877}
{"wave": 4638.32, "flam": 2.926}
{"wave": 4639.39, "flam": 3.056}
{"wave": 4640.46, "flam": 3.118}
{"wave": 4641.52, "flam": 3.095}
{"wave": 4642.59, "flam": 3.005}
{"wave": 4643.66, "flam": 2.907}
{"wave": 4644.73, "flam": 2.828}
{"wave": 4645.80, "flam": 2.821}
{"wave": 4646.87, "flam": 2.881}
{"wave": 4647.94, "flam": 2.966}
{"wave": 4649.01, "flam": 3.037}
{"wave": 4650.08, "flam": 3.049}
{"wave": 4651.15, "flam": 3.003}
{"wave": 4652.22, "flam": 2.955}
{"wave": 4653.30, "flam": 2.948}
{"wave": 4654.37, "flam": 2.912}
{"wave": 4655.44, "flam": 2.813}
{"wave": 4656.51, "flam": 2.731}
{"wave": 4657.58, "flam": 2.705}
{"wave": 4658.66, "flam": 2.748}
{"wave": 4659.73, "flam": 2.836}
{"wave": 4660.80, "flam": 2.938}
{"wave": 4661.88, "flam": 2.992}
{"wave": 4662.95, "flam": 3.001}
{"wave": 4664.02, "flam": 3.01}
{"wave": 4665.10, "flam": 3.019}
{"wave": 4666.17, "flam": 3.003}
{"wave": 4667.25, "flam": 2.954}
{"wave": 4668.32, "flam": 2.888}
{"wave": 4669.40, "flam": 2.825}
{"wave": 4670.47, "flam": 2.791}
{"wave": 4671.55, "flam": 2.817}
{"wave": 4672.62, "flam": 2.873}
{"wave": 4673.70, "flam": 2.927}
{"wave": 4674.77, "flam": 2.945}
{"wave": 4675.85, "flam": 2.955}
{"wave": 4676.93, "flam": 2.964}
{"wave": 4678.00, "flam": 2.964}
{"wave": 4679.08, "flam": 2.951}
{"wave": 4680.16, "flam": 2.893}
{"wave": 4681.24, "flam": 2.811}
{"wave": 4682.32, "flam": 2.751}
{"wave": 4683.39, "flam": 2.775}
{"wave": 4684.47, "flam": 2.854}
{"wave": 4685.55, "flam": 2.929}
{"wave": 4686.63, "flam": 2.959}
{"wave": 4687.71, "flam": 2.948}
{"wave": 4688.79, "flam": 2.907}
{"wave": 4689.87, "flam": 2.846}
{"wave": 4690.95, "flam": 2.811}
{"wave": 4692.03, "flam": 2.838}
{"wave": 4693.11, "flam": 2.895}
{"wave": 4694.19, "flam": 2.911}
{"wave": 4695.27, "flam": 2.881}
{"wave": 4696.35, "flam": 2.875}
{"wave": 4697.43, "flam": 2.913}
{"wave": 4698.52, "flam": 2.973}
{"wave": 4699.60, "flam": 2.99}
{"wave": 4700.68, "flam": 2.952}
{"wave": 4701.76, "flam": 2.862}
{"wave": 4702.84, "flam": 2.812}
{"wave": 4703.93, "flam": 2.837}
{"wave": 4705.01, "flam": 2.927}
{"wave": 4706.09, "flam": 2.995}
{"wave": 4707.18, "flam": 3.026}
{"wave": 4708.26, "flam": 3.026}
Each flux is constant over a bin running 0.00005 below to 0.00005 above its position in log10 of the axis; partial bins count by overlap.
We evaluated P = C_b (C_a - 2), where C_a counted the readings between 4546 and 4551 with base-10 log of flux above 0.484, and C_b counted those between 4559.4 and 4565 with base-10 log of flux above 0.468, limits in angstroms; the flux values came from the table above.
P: 15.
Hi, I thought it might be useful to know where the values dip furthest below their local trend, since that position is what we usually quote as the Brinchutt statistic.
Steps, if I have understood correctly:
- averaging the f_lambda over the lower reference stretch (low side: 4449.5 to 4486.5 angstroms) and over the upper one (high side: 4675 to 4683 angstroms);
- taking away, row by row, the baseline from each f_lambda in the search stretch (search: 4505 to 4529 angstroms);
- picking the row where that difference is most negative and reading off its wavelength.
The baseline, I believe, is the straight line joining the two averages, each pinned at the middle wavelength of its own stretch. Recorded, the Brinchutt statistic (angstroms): 4521.27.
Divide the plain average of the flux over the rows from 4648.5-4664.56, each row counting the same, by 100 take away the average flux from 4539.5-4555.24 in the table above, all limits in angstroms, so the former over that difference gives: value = 0.0300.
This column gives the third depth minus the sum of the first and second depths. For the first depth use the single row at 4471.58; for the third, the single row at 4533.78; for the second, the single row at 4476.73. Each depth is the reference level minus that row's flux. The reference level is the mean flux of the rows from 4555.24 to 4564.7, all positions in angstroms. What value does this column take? -0.39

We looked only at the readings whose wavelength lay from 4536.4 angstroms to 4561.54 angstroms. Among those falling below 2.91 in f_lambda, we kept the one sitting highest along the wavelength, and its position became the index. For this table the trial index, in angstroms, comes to 4543.19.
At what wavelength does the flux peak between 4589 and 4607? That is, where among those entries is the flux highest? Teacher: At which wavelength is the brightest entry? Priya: 4589.45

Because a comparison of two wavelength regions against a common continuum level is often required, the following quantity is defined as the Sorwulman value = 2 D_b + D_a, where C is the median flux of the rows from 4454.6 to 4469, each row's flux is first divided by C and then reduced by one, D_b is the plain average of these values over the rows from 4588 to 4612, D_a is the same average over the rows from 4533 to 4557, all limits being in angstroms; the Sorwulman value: 0.32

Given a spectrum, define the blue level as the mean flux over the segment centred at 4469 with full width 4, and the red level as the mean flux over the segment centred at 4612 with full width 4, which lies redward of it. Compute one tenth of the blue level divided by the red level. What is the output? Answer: 0.096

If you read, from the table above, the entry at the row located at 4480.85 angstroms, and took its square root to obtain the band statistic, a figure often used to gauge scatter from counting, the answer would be 1.65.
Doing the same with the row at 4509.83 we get 1.74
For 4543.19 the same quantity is 1.69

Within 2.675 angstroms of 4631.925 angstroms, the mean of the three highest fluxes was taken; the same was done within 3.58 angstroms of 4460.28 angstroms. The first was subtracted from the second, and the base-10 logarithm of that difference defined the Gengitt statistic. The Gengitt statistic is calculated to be -1.4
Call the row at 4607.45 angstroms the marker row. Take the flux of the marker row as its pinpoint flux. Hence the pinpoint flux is 3.084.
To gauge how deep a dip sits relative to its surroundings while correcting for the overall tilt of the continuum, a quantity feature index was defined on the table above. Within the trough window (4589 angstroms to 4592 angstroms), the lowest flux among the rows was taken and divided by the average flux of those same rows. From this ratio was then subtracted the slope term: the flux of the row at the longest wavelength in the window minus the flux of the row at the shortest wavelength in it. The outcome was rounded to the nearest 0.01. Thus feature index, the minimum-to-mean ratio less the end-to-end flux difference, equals 1.03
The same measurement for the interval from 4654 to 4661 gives 0.94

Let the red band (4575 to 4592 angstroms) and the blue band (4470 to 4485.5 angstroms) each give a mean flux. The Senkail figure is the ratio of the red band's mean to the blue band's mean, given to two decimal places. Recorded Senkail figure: 1.10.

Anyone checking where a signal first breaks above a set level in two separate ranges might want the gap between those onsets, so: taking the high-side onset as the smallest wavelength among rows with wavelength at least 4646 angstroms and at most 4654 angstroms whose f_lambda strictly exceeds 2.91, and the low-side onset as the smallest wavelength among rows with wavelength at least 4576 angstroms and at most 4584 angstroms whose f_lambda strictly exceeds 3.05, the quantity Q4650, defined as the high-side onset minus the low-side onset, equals 64.8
